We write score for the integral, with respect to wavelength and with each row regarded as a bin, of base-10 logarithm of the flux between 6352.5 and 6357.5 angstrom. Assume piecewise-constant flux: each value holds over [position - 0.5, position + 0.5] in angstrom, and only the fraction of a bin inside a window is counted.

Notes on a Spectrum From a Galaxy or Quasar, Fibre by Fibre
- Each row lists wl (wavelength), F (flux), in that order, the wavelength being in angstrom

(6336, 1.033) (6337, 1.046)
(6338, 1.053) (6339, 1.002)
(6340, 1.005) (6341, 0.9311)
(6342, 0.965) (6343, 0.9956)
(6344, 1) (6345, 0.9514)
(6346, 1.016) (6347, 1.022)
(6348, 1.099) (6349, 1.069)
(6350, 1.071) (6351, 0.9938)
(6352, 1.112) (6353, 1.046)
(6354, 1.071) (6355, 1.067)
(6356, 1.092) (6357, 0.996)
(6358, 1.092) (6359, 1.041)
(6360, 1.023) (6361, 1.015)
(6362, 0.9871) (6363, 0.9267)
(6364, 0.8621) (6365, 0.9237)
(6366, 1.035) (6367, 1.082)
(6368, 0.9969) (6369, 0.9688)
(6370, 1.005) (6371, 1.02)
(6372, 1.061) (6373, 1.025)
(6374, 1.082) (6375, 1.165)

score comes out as 0.11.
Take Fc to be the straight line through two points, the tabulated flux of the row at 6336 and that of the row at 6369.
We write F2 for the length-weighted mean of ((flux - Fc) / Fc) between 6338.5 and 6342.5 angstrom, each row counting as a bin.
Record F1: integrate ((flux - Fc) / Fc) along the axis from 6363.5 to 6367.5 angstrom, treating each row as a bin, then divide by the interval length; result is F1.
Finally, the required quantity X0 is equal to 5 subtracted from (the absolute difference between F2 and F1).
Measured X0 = -4.95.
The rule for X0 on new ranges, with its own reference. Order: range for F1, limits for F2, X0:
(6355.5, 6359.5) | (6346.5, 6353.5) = -4.99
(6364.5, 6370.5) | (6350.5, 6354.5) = -4.98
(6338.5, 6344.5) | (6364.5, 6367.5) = -4.92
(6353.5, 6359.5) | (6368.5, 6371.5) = -4.97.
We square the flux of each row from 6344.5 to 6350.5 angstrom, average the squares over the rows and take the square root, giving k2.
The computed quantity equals 1.04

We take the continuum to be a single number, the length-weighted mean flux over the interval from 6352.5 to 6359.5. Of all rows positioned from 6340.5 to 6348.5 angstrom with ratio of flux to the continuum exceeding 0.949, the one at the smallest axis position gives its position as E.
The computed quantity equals 6346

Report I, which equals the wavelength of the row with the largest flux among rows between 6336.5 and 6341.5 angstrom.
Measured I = 6338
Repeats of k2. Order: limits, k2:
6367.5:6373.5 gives 1.01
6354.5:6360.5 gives 1.05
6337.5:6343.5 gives 0.99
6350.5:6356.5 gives 1.06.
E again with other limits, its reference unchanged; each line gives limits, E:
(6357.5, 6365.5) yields 6358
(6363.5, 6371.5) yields 6366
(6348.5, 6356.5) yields 6349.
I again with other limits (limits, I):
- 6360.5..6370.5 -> 6367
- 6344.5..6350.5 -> 6348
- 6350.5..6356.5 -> 6352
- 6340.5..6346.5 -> 6346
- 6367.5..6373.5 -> 6372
